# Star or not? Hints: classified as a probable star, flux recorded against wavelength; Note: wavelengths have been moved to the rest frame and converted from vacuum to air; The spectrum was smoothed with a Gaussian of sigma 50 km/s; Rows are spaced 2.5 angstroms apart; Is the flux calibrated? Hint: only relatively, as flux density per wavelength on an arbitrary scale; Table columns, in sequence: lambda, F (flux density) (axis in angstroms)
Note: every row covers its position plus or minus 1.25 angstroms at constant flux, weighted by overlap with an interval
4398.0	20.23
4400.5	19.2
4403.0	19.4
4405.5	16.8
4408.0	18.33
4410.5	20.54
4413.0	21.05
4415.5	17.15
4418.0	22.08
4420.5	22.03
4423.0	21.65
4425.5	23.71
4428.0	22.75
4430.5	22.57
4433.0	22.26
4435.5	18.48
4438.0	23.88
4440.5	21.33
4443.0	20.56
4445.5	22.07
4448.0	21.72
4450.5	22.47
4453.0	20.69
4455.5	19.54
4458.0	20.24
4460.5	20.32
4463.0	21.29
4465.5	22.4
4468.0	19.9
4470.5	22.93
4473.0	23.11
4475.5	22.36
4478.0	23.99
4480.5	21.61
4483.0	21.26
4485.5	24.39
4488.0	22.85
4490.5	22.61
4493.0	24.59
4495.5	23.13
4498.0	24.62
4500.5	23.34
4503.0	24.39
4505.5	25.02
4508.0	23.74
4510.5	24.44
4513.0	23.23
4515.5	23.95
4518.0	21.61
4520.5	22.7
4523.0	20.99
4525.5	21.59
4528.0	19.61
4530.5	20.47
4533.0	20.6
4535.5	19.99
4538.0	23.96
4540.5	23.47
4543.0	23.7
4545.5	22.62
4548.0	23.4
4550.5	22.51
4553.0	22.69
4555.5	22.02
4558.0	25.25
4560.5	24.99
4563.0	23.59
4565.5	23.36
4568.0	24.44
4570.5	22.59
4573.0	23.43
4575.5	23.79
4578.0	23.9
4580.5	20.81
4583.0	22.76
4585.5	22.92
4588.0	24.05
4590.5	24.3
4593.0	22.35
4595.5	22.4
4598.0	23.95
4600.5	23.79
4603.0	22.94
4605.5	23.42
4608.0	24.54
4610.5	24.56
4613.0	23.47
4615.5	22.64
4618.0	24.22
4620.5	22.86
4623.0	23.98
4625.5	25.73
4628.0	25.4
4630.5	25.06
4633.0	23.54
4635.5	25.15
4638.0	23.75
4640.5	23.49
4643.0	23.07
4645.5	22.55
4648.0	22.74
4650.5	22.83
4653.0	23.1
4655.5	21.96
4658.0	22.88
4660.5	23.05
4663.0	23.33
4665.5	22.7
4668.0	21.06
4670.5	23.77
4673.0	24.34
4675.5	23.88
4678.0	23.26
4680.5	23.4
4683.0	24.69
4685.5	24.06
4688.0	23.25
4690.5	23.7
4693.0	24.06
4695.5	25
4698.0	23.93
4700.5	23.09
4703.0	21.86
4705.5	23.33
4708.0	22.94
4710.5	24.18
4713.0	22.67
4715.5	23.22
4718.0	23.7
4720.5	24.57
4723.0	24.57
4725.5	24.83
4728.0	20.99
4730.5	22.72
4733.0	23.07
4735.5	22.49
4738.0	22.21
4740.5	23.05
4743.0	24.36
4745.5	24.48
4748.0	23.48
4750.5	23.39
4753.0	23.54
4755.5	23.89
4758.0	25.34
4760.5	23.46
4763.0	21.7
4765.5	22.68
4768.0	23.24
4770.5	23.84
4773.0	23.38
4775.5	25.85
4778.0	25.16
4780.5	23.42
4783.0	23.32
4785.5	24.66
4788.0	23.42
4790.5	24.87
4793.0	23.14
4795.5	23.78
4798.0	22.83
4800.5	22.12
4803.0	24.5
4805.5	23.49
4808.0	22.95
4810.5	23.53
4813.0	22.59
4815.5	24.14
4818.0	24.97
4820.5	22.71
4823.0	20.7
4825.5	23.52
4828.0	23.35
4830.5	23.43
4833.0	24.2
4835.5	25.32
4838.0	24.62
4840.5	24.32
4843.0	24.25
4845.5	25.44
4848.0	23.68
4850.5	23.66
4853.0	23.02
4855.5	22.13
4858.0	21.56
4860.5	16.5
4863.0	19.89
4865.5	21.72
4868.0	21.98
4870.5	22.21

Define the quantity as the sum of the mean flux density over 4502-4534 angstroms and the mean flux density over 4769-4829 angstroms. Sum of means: 46.1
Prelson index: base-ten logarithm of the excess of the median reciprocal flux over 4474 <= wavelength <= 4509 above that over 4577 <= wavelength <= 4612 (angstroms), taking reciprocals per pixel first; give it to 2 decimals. -3.93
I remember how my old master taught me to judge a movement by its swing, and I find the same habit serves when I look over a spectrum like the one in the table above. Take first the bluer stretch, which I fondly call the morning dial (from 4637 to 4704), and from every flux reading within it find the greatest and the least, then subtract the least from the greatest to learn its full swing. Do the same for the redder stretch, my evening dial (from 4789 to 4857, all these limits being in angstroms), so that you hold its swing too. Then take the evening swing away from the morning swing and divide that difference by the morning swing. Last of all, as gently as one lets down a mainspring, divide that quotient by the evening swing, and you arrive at -0.043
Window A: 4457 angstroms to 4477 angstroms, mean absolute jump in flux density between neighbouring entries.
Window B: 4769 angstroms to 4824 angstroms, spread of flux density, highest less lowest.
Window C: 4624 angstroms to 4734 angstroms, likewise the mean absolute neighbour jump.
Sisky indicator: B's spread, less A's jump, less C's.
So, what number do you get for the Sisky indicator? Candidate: 3.1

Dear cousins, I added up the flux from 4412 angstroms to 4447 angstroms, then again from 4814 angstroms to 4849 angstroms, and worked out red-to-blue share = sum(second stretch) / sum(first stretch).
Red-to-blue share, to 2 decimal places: 1.11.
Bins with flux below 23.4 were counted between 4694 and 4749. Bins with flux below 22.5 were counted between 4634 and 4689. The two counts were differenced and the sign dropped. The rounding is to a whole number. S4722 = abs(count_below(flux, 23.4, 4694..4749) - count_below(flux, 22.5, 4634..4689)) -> 10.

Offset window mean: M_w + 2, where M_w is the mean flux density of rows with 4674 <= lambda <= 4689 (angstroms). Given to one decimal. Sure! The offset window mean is 25.8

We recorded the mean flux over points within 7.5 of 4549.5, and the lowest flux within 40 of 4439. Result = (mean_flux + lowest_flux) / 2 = 19.8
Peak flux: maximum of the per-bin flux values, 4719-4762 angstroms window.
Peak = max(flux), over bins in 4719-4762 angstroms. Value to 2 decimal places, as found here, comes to 25.34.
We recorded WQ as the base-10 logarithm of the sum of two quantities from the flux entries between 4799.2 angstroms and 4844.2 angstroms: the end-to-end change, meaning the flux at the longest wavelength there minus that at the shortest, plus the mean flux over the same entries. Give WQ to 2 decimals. 1.41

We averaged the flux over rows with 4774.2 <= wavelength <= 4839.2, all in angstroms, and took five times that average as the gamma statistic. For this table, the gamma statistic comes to 119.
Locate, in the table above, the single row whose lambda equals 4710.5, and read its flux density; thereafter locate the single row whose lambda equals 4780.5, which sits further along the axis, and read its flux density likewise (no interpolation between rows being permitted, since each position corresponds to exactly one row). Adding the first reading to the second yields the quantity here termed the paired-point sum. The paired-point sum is 47.6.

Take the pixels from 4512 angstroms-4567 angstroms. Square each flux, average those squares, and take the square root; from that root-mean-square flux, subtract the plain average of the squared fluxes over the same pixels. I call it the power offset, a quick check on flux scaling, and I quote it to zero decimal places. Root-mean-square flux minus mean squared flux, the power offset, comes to -489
